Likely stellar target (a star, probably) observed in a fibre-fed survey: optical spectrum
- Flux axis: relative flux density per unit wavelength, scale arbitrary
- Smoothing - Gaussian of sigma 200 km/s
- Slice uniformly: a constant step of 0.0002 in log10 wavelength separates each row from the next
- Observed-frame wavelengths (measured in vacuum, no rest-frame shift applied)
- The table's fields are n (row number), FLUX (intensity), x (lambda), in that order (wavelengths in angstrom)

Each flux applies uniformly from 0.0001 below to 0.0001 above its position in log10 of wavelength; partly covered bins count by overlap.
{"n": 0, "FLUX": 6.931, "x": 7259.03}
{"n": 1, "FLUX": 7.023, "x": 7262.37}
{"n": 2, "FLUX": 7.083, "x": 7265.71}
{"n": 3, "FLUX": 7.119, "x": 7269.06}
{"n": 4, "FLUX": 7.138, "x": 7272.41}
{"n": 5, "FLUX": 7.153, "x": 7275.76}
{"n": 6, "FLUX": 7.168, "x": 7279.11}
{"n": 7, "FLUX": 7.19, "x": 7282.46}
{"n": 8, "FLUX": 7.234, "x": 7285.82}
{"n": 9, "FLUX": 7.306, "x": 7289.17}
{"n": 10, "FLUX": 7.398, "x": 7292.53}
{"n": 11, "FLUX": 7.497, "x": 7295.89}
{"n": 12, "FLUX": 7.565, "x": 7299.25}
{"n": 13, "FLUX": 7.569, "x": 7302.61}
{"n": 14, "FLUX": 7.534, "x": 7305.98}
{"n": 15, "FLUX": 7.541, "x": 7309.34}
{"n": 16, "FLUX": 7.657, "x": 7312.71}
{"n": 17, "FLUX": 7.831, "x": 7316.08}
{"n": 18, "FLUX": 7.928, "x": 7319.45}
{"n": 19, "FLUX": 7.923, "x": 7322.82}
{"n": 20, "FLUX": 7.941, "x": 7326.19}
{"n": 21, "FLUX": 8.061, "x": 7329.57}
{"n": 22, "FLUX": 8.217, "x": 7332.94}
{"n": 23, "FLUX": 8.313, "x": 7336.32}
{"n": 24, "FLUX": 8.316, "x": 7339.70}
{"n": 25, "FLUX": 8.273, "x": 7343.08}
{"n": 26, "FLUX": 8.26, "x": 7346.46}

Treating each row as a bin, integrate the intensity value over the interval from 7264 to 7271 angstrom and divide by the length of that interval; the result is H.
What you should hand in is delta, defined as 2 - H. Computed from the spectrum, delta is -5.1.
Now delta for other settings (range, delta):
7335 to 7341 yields -6.3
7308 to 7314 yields -5.6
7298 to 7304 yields -5.6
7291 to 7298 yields -5.5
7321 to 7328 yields -5.9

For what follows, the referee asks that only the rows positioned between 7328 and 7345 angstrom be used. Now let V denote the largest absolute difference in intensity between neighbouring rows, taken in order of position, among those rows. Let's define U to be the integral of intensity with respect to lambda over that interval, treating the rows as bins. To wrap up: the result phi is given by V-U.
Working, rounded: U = 140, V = 0.16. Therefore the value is -140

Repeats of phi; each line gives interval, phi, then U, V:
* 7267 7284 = -122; 122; 0.02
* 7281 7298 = -125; 125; 0.10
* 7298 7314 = -121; 121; 0.12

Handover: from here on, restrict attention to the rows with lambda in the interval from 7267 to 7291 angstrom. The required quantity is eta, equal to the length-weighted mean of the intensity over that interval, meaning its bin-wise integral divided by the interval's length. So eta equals 7.2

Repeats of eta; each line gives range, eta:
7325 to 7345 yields 8.2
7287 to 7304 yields 7.5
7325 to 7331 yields 8.0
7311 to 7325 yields 7.8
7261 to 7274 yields 7.1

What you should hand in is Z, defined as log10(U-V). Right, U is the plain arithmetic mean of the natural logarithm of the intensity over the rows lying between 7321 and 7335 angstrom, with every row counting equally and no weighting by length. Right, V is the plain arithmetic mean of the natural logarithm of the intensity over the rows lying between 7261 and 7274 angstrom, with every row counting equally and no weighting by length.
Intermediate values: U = 2.08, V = 1.959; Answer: -0.90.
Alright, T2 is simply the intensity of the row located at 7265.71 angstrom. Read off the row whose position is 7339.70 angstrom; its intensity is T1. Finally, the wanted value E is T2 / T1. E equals 0.85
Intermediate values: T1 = 8.316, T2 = 7.083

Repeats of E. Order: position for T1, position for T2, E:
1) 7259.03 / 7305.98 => 1.09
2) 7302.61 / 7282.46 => 0.95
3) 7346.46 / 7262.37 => 0.85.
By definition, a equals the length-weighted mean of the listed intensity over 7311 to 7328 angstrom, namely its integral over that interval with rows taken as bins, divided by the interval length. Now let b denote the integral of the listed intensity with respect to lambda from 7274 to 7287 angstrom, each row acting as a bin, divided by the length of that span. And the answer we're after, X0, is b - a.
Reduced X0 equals -0.7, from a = 7.9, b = 7.2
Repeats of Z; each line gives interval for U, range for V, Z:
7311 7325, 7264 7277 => -1.02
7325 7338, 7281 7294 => -0.96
